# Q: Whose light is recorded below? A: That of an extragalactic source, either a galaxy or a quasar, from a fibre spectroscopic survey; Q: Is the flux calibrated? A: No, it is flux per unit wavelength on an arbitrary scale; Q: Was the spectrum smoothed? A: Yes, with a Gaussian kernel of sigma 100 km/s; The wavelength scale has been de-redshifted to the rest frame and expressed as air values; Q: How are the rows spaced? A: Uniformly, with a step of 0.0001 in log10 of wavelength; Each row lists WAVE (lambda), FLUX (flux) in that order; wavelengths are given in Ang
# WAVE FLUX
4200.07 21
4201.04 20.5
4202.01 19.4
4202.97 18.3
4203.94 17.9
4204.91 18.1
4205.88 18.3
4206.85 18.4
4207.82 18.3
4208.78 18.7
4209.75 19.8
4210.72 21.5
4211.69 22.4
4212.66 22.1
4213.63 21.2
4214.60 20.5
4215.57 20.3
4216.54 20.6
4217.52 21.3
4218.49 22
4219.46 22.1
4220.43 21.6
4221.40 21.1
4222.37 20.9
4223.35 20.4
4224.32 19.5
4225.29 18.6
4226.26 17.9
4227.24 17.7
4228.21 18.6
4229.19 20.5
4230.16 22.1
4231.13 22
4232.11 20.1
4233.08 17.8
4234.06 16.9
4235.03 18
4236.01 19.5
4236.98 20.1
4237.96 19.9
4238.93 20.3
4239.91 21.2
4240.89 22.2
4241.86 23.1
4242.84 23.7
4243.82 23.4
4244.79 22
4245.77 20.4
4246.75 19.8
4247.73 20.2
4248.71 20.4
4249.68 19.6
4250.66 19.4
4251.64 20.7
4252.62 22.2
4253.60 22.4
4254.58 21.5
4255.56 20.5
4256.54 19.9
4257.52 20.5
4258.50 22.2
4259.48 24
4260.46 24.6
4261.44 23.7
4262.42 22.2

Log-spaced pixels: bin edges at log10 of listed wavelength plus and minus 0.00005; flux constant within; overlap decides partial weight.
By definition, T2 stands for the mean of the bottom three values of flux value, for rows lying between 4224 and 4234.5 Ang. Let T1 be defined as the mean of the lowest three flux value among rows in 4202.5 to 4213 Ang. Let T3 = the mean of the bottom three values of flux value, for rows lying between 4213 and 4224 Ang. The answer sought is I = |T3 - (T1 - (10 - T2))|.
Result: 5.2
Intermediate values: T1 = 18.1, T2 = 17.5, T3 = 20.4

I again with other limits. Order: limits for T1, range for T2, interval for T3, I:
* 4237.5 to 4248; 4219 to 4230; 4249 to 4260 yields 8.4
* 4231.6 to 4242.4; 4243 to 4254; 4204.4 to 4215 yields 8.9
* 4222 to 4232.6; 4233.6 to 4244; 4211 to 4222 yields 5.7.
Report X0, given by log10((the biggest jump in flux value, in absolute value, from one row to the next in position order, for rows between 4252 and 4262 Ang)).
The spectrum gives 0.26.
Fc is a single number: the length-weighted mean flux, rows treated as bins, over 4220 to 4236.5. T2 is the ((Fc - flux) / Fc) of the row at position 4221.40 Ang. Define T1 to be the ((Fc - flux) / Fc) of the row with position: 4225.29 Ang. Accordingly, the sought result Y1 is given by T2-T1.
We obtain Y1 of -0.13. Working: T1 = 0.051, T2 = -0.08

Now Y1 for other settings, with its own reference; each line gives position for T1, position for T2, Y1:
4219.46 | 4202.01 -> 0.14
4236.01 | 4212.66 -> -0.13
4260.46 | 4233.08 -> 0.35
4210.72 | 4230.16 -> -0.03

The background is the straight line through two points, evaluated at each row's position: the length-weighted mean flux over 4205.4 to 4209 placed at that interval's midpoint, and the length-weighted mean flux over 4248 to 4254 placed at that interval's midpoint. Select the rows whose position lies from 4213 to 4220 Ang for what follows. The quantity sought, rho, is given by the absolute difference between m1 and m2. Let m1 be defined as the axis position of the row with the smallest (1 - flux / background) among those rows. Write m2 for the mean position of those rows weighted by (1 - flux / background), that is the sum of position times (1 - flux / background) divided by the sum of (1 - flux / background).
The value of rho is 2.6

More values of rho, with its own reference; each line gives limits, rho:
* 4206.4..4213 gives 0.2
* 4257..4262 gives 0.1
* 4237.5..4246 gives 0.3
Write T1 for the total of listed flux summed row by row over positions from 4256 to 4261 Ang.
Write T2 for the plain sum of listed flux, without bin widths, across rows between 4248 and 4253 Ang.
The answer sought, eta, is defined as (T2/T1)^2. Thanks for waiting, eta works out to 0.8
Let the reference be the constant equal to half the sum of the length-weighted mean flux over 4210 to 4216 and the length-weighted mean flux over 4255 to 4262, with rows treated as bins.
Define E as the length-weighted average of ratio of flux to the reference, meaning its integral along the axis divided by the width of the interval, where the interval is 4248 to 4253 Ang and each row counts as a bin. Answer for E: 0.94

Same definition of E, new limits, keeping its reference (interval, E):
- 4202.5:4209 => 0.84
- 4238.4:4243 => 1.01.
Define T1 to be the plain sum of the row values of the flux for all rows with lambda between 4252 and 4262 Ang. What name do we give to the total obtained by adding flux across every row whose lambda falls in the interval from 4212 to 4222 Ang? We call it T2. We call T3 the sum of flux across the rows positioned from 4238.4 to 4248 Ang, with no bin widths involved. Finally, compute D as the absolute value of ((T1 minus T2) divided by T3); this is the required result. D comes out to 0.040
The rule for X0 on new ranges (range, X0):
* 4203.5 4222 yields 0.23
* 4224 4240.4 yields 0.36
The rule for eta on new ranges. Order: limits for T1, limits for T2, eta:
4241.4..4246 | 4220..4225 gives 0.8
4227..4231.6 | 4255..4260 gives 1.1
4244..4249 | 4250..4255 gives 1.1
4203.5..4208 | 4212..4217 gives 1.3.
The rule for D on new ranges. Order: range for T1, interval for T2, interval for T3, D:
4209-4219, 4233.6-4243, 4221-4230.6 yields 0.034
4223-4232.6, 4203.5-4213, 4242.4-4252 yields 0.009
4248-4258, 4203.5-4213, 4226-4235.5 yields 0.061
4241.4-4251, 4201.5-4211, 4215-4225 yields 0.111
